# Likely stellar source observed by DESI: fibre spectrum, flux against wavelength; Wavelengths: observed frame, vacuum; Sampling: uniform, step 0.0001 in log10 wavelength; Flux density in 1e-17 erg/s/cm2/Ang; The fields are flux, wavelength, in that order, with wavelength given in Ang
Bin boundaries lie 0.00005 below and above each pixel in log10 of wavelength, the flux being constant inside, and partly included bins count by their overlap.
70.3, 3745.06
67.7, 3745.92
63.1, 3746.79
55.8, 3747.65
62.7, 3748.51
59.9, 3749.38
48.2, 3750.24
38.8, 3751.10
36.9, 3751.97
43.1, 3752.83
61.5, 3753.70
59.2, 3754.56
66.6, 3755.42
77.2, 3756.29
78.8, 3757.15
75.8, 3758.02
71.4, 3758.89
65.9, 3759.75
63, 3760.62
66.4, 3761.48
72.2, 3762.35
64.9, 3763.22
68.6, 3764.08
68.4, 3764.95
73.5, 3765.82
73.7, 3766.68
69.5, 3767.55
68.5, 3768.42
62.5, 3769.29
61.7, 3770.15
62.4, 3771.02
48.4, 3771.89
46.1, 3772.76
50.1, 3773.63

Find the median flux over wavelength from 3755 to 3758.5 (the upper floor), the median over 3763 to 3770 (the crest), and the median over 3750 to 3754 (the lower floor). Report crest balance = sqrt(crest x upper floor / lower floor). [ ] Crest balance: 11.03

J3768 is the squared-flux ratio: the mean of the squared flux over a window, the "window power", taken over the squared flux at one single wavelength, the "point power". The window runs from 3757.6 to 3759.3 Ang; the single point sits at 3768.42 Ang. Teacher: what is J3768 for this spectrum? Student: 1.2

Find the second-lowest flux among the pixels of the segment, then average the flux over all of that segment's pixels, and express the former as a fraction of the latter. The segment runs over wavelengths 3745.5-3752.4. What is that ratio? 0.72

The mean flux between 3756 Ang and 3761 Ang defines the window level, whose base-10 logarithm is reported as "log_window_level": 1.86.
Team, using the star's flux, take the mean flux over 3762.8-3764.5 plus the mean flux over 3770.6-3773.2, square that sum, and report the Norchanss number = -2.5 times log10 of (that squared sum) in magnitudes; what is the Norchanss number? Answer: -10.4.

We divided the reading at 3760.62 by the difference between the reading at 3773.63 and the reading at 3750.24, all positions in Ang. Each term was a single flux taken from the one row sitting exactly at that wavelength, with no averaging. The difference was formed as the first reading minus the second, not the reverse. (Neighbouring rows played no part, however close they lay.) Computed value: 33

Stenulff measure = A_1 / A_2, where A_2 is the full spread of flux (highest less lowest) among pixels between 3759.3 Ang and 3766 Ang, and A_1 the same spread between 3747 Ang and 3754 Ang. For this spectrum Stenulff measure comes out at 2.46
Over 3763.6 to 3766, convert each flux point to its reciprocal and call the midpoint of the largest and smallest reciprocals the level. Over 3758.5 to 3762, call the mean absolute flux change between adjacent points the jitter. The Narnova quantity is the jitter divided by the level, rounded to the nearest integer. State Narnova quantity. 279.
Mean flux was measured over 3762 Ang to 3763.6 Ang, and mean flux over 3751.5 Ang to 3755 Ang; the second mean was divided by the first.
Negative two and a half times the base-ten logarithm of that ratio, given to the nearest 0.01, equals 0.34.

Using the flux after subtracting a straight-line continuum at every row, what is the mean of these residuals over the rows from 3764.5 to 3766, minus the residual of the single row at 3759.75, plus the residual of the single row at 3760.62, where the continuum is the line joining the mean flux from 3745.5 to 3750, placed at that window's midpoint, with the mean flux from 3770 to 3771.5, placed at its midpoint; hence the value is 6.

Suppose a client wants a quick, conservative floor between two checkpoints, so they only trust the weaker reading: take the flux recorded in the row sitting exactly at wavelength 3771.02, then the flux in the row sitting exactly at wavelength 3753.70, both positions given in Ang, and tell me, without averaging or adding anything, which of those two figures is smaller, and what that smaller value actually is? 61.5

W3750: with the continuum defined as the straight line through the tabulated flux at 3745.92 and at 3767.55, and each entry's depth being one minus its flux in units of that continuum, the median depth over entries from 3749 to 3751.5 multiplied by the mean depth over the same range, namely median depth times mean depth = 0.082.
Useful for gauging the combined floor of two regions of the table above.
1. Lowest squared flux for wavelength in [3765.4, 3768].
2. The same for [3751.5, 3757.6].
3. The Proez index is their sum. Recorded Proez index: 6192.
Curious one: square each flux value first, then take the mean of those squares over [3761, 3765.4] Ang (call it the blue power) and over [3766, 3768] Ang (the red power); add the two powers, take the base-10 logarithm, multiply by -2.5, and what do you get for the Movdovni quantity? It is -9.98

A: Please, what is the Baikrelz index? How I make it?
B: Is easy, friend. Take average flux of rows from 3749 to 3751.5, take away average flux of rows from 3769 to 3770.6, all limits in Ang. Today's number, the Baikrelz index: -13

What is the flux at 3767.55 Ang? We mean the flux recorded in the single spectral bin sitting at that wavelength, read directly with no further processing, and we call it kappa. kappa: 69.5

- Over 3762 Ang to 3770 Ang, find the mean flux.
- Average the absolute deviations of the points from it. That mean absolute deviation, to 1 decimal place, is 2.8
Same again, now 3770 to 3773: 7.4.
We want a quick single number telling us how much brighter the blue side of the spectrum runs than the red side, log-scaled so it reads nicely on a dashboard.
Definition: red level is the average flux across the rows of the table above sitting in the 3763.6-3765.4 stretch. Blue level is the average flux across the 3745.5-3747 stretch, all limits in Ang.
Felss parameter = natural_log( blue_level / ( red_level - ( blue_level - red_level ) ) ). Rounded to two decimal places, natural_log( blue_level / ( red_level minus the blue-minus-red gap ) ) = -0.09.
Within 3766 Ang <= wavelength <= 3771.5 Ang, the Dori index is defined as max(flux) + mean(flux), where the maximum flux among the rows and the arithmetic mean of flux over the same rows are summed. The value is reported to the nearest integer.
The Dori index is 140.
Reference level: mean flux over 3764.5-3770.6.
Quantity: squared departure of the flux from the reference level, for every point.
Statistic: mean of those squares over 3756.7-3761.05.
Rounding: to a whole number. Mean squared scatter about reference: 42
